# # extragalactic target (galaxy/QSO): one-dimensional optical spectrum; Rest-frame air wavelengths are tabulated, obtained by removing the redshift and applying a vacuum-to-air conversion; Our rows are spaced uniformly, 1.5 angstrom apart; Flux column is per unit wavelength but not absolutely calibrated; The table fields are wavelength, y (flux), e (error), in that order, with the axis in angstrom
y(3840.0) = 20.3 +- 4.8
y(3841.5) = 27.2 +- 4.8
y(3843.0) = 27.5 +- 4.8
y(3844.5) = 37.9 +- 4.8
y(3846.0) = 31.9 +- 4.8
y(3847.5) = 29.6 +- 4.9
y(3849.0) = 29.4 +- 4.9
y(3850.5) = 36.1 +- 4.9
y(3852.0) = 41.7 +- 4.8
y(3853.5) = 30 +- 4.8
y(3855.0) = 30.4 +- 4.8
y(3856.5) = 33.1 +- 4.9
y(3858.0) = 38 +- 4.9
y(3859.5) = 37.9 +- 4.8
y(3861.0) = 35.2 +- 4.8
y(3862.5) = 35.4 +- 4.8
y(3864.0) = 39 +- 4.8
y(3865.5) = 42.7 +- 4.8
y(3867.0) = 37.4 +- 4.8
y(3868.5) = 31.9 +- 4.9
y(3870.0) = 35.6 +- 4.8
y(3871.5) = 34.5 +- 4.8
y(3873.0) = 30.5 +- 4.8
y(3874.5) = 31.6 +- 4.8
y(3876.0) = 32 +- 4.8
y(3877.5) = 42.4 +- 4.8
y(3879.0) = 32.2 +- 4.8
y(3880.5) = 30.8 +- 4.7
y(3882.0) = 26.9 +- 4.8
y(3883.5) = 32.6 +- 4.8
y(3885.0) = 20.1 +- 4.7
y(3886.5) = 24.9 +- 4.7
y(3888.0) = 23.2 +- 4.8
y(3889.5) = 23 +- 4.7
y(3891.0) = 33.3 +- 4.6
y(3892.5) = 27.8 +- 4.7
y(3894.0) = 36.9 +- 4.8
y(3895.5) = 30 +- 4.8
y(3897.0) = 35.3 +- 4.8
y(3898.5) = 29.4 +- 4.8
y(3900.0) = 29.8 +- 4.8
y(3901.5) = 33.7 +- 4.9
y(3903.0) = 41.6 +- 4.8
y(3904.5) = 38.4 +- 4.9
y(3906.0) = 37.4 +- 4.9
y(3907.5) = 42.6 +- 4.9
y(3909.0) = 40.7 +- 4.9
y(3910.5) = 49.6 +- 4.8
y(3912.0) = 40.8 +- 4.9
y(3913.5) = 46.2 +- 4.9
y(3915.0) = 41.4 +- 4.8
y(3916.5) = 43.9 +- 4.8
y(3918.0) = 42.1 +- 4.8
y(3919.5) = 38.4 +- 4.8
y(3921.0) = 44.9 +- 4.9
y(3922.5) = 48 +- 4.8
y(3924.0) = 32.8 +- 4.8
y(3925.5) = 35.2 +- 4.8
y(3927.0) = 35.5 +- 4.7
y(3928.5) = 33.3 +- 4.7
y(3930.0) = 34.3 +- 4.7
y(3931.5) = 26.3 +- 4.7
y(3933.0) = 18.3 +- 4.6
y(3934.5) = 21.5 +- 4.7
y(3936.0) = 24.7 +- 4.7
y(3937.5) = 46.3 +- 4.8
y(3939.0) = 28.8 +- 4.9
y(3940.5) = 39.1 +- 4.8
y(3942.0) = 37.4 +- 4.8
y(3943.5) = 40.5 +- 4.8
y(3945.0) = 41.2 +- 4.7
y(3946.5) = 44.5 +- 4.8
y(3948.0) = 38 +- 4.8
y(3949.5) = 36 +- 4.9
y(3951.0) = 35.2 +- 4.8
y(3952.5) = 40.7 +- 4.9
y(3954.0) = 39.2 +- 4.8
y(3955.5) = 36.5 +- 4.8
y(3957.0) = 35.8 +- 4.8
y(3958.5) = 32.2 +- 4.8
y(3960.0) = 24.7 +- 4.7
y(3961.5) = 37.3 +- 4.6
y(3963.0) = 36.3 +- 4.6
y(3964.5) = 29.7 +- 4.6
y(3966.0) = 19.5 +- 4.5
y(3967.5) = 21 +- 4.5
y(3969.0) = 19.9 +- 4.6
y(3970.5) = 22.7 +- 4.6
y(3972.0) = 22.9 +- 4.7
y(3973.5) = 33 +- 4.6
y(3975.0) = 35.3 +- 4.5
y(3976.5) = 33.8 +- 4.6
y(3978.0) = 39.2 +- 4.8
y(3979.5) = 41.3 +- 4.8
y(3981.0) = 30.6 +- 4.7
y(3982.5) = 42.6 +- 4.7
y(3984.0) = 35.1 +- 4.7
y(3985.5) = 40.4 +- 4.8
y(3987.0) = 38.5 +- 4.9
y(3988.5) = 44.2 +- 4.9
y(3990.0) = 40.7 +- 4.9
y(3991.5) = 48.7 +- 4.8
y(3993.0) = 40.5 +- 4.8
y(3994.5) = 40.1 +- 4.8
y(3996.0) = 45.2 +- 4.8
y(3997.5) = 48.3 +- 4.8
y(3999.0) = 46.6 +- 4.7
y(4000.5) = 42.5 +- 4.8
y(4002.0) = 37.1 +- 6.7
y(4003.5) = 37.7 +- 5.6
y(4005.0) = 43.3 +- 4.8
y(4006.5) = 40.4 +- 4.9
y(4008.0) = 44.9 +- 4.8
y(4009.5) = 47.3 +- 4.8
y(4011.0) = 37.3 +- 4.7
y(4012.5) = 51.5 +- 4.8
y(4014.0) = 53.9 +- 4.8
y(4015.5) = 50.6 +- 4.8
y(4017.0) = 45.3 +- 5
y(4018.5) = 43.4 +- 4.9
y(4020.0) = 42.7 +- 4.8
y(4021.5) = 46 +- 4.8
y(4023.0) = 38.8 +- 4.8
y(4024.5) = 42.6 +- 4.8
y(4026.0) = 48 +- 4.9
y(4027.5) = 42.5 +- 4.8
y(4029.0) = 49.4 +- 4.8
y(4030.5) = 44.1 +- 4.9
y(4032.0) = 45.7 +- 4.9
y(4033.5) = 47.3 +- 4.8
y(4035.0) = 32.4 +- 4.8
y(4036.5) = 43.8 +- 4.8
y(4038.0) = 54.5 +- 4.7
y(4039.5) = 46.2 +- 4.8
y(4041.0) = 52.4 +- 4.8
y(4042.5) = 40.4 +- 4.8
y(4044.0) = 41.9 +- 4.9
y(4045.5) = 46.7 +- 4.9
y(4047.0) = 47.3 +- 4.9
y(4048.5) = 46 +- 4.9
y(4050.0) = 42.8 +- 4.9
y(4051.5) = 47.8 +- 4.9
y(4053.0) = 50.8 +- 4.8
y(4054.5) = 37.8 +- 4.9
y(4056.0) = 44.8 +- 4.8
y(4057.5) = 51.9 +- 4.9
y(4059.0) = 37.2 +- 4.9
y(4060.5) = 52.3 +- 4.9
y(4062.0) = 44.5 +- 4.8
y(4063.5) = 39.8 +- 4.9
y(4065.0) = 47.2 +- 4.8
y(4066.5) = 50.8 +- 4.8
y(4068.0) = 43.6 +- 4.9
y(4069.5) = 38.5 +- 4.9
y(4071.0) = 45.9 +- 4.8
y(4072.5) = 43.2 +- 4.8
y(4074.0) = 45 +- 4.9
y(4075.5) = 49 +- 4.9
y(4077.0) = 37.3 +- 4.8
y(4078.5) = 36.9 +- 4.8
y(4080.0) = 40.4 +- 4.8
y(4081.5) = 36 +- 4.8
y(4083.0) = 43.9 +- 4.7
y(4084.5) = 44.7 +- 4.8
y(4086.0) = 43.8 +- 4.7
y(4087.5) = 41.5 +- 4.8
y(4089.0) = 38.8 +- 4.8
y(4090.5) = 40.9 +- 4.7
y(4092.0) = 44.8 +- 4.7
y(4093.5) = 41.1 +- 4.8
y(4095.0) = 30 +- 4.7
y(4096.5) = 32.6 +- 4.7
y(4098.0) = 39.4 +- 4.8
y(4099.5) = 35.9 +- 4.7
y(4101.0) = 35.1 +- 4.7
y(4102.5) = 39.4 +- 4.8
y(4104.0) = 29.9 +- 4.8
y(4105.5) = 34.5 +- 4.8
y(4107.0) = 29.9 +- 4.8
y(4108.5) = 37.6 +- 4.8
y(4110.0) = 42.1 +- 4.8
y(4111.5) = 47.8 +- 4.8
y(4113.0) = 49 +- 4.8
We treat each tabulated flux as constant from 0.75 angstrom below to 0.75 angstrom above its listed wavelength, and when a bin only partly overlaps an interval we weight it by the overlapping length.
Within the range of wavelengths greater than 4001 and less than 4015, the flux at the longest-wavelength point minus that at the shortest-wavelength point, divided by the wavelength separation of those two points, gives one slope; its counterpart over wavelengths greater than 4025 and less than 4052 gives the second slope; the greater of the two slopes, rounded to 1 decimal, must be 1.4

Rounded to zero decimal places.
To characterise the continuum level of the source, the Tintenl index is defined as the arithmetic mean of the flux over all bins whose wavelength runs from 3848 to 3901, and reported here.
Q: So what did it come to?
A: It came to 33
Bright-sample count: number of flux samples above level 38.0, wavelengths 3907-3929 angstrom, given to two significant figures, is 11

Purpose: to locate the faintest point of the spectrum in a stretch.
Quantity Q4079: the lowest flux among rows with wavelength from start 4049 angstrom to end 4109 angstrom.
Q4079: 29.9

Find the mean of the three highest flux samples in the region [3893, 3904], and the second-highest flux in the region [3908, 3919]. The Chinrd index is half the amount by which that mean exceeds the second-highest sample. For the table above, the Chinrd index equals -4.1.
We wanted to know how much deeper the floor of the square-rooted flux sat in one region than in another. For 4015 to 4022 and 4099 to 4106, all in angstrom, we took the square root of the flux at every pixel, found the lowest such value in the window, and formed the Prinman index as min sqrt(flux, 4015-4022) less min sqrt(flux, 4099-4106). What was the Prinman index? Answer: 1.1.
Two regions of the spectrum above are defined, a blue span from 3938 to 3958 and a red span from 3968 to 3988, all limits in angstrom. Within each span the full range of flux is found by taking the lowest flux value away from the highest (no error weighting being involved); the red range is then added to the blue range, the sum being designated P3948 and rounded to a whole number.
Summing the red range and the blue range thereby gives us 38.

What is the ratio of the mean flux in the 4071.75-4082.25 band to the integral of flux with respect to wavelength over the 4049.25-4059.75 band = 0.088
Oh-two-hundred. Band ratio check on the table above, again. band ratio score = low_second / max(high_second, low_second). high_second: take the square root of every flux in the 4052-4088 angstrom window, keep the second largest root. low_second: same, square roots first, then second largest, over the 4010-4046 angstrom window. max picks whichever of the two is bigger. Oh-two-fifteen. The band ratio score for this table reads 1.00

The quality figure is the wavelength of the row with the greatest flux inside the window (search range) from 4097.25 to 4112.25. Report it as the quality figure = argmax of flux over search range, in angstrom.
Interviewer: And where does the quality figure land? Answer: 4111.5 angstrom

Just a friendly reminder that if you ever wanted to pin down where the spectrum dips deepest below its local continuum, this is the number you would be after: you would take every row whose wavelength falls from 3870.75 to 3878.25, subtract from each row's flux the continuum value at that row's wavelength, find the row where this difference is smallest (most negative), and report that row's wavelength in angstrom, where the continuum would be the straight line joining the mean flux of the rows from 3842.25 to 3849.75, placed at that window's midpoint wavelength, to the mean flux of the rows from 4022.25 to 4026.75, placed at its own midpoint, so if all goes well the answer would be 3873.0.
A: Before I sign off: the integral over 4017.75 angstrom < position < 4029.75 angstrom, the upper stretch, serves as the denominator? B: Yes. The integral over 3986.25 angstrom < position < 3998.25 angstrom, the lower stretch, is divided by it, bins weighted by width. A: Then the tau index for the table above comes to 0.98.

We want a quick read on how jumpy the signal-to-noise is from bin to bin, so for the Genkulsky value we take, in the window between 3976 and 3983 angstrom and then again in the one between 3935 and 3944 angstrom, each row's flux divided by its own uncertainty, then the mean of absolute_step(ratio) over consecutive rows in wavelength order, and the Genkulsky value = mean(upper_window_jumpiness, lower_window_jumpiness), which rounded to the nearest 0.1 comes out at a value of 1.9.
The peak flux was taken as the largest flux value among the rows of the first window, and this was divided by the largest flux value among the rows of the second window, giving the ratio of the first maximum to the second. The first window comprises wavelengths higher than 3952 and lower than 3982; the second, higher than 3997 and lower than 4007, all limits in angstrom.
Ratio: 0.86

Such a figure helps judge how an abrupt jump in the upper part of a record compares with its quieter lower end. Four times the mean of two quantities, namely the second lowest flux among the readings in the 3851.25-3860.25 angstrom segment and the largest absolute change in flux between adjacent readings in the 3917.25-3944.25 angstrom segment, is 104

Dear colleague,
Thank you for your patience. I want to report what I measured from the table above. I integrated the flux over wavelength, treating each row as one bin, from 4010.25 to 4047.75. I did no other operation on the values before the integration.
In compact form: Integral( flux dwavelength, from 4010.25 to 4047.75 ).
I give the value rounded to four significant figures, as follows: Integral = 1702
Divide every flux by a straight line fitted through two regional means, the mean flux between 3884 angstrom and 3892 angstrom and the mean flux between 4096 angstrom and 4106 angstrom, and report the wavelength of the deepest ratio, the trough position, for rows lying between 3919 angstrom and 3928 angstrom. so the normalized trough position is 3924.0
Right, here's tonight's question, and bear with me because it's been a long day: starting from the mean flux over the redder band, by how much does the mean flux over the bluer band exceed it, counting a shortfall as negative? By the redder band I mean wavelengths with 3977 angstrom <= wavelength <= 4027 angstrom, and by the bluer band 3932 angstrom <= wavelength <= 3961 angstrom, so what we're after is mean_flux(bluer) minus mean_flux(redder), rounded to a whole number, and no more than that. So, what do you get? -8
